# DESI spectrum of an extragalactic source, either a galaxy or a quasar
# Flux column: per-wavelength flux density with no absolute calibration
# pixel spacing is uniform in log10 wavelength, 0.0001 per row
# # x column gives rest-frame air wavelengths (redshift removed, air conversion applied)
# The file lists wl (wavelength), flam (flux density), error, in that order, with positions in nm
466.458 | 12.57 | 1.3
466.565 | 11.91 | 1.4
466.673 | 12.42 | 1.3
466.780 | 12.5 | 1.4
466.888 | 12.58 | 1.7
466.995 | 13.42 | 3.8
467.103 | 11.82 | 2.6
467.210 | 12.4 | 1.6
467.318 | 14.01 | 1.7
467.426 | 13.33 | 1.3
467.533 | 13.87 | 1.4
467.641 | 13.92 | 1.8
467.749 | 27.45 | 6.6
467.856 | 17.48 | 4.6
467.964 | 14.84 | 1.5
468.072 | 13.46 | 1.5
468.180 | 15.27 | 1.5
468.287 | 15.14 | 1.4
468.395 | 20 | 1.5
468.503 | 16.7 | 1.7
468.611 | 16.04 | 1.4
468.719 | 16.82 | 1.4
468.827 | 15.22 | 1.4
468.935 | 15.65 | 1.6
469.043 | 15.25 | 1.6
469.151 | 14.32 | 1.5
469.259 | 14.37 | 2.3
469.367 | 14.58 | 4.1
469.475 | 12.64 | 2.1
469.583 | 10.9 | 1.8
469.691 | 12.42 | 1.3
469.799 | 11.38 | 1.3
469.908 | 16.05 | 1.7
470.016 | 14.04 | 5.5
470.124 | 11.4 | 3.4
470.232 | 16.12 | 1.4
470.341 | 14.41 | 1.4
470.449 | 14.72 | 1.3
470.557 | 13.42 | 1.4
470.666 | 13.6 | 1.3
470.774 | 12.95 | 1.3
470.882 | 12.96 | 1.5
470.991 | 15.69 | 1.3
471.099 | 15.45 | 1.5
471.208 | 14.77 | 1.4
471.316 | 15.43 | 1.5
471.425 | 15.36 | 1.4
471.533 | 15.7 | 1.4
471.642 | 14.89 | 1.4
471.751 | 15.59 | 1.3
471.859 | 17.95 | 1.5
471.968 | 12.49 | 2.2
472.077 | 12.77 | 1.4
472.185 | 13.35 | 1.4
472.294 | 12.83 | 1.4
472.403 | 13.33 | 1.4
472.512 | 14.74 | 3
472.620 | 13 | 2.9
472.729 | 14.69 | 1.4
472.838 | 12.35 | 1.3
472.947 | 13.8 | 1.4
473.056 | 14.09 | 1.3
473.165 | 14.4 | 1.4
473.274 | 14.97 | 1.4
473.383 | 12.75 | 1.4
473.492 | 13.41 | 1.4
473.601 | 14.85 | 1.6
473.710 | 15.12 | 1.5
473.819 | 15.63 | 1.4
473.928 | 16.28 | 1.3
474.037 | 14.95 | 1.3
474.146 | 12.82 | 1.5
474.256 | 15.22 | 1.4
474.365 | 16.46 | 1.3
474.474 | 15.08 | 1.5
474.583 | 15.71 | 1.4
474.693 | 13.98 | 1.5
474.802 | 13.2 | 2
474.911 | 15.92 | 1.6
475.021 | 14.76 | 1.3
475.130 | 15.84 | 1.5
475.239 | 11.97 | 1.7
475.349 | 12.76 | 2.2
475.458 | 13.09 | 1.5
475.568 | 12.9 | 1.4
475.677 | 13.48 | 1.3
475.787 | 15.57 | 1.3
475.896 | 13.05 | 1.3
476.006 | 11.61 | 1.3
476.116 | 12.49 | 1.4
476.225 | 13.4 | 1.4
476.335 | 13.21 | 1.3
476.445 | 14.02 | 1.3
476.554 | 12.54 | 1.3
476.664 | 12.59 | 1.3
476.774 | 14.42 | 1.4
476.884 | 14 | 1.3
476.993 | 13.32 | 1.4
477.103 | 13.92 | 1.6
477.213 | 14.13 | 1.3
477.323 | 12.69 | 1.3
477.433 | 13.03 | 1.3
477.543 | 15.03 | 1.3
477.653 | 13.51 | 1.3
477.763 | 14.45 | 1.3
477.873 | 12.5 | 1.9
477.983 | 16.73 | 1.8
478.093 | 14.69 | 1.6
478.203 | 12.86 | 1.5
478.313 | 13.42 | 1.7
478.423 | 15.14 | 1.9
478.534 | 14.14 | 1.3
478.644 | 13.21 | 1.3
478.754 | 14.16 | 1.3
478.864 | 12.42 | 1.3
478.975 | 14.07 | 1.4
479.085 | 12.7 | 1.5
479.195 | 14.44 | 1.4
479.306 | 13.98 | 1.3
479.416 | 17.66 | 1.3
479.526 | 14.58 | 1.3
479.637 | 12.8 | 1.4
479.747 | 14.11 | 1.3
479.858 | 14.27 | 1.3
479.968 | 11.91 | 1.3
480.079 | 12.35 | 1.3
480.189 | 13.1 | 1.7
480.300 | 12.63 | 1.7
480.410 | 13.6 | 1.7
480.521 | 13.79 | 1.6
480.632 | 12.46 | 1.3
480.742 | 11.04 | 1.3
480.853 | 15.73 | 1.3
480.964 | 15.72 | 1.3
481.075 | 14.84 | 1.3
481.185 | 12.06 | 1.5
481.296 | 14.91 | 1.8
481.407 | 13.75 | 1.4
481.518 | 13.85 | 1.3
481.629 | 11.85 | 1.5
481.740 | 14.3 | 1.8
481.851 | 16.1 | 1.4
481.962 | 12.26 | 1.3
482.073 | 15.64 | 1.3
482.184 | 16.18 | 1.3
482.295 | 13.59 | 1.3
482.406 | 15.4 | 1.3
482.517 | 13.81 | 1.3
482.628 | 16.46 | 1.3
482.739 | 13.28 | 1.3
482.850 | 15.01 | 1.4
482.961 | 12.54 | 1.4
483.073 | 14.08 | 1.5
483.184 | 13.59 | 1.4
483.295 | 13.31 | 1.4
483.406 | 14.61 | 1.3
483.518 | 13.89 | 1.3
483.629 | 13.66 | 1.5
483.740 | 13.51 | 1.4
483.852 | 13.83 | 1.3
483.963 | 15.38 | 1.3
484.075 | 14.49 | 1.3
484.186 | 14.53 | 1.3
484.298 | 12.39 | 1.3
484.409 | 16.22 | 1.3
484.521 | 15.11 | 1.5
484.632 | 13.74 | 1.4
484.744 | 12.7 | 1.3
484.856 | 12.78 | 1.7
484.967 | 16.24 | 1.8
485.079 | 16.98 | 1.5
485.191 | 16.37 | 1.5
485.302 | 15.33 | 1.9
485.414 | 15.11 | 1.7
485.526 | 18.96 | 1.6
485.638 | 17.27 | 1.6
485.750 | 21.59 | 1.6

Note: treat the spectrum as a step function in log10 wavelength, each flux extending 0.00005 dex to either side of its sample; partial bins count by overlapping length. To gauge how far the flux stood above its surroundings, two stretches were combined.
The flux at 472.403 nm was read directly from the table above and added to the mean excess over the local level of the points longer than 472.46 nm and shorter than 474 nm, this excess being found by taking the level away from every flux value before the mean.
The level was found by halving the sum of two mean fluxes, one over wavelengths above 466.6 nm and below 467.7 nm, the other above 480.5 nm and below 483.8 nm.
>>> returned 14.1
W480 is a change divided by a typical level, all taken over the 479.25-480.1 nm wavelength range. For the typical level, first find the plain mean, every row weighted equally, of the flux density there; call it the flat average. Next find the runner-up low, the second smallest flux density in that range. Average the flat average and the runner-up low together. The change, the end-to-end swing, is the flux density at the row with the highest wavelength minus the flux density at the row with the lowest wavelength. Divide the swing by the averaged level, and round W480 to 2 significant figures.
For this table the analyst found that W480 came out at -0.12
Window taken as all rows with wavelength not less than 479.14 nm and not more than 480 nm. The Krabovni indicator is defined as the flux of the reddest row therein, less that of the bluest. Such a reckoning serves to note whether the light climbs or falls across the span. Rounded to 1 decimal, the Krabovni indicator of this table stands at -2.5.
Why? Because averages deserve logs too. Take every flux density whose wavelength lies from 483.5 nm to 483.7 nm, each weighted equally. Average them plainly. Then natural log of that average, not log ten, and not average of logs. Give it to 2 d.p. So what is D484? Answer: 2.62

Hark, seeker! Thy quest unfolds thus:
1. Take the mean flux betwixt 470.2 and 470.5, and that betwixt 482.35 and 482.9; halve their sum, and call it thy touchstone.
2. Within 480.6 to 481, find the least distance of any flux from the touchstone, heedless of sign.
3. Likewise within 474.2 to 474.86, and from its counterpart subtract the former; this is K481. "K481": -0.64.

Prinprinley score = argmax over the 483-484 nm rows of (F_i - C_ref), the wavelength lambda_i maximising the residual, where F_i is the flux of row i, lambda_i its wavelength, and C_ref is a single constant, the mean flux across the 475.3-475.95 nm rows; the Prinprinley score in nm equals 483.963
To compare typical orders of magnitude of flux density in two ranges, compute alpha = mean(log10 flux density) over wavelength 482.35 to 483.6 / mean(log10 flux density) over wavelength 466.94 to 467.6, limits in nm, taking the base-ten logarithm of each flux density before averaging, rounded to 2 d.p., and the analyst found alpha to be 1.03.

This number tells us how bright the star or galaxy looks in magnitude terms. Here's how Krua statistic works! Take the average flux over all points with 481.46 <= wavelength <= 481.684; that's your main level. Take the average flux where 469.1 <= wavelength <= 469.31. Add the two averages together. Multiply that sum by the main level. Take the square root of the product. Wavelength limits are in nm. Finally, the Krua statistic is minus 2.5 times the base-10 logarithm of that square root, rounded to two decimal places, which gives -3.18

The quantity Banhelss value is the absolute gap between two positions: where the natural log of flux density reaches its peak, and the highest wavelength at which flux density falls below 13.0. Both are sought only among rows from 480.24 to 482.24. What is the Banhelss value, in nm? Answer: 0.22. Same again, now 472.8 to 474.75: 0.22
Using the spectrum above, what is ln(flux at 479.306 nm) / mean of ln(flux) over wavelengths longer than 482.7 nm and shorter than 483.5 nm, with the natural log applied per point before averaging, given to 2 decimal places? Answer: 1.01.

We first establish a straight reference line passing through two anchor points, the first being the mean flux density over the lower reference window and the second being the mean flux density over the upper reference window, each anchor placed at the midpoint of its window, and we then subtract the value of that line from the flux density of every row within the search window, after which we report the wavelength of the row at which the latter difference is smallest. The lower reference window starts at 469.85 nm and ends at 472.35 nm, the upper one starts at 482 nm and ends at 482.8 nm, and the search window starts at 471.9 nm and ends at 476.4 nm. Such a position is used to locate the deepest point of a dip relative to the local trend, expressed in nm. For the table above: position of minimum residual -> 476.006 nm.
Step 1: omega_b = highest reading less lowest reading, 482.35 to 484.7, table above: 4.1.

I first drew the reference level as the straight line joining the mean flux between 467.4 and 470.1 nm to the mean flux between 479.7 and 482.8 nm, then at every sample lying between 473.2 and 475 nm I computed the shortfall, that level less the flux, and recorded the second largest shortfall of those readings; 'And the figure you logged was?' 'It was 1.8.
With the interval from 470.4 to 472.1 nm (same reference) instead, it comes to 2.1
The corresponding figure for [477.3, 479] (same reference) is 1.7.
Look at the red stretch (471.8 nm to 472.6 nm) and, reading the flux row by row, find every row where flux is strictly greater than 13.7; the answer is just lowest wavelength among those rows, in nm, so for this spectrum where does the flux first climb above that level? 471.859 nm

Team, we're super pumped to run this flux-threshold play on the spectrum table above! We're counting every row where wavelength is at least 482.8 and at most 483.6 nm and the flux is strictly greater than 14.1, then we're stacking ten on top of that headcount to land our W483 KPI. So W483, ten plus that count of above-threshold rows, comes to 12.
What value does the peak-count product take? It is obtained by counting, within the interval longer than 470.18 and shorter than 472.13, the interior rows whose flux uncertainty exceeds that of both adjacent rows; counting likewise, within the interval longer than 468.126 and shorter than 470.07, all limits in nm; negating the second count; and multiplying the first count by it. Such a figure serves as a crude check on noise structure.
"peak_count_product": -10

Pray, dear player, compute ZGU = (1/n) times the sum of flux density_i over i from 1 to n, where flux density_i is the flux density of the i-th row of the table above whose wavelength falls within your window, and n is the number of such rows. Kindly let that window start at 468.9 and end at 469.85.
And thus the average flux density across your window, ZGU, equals 13.5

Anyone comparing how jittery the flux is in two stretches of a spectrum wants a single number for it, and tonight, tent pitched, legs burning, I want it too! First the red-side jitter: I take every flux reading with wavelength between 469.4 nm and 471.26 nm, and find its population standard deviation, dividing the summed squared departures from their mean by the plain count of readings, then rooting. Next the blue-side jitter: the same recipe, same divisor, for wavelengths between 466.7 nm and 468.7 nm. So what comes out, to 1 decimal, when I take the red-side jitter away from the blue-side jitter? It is 2.0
